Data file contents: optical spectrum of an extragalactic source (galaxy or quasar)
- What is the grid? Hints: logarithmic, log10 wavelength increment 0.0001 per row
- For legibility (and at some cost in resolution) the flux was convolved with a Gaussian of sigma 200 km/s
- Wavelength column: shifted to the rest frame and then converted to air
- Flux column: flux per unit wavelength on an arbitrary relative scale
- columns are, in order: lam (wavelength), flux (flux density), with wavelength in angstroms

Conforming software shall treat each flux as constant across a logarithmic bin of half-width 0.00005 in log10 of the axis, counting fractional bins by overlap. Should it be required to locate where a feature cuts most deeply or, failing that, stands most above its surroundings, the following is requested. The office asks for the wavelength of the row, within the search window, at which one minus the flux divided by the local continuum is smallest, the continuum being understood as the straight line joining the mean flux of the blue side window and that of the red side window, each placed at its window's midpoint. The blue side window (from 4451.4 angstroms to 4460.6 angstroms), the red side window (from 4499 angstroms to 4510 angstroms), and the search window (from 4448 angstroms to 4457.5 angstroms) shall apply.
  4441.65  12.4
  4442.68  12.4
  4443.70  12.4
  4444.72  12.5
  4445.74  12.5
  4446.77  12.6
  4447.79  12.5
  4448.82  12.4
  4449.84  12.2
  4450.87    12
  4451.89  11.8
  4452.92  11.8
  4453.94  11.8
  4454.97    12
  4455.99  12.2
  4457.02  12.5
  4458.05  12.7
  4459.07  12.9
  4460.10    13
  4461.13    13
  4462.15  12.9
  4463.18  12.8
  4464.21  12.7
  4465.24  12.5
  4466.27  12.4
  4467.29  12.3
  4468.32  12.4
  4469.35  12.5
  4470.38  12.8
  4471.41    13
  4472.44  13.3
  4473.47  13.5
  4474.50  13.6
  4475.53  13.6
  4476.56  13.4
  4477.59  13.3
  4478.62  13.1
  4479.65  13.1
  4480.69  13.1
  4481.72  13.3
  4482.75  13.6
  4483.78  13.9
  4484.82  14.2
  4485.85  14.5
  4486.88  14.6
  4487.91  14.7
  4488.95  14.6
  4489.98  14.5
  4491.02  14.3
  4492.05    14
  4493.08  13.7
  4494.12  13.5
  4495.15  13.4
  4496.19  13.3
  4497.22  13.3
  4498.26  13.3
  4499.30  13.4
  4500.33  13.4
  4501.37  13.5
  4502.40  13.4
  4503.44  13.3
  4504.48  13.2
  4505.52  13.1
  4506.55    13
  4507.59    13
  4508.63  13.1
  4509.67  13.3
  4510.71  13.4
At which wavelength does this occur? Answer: 4448.82 angstroms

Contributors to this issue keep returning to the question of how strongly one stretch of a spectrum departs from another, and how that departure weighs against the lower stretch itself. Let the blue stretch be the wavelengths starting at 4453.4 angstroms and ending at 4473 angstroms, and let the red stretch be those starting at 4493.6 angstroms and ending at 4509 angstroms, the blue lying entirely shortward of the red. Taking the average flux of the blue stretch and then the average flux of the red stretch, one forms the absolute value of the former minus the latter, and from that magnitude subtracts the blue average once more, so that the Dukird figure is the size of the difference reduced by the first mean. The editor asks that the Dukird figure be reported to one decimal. -12.0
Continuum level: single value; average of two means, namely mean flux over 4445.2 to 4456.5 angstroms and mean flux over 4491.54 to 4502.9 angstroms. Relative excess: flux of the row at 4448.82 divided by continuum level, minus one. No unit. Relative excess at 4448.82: -0.03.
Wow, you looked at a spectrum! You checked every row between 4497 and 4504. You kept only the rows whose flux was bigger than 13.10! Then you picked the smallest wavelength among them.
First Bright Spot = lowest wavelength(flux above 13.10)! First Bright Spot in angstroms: 4497.22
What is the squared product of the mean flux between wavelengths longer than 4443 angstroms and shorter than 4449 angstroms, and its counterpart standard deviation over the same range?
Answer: 1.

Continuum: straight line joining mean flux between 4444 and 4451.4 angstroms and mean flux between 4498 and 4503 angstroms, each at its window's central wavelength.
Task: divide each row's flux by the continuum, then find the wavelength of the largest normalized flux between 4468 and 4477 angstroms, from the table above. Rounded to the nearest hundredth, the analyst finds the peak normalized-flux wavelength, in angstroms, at 4474.50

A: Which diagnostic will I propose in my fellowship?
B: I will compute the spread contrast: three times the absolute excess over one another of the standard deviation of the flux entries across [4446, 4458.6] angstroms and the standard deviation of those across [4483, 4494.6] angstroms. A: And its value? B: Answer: 0.2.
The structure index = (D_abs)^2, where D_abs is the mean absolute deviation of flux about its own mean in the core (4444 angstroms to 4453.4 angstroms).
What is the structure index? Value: 0.074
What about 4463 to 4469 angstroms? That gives 0.024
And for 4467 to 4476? 0.198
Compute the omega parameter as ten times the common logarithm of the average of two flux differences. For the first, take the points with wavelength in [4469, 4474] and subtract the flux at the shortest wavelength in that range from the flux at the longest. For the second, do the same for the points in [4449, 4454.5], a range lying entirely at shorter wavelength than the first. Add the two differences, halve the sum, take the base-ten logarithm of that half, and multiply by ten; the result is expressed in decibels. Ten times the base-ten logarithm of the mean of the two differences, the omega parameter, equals -5.2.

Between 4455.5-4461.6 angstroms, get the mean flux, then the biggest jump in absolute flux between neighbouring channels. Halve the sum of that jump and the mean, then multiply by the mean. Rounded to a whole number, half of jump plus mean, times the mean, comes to 83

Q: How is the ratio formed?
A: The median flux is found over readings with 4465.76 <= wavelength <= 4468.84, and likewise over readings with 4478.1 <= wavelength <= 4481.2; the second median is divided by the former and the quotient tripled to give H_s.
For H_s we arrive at 3.17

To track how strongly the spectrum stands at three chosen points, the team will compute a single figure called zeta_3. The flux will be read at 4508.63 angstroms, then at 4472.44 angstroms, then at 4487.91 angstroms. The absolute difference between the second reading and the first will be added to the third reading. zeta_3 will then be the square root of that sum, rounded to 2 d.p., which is 3.86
